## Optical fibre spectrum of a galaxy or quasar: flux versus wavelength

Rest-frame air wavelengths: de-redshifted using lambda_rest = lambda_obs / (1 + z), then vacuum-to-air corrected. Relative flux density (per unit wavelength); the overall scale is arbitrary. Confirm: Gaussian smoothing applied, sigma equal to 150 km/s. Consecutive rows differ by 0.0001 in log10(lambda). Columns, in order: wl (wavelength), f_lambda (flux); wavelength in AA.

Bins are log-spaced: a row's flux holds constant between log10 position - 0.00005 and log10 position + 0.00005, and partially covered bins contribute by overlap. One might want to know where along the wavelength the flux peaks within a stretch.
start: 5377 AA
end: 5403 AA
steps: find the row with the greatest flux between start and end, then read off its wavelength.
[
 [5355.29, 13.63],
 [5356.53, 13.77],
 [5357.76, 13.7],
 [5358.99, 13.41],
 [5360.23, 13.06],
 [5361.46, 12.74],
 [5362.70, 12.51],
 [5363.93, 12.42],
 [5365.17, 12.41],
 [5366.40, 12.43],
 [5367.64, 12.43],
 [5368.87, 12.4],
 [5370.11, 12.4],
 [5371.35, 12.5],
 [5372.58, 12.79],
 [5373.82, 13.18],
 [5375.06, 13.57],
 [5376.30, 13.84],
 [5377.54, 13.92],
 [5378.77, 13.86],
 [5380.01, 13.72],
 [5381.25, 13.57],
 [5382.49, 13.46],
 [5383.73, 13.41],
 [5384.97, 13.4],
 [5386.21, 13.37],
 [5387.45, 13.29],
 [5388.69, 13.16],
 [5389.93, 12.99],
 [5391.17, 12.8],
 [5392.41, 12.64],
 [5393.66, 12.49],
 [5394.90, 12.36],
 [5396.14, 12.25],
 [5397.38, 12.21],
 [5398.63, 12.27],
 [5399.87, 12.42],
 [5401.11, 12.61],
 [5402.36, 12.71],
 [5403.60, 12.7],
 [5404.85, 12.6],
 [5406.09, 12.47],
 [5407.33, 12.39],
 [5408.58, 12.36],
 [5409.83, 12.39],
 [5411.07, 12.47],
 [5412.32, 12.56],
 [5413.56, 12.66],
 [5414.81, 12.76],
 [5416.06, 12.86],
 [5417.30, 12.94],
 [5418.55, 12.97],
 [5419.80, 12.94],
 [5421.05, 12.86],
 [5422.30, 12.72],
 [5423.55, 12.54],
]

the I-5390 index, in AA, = 5377.54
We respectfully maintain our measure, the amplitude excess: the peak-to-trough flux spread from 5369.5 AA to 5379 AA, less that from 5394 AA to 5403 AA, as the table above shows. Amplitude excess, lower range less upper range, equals 1.0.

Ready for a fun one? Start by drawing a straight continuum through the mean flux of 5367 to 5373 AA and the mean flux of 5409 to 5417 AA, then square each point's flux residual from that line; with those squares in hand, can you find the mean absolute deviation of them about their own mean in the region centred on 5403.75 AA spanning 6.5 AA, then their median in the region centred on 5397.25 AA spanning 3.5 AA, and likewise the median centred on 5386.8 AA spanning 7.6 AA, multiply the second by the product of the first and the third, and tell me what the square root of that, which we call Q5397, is 0.021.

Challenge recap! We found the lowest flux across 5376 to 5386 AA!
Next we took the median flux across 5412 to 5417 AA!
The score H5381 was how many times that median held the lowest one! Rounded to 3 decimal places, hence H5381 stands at 0.949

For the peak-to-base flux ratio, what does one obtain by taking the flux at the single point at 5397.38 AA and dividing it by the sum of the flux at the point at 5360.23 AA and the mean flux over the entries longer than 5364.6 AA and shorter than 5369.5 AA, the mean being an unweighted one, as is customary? 0.479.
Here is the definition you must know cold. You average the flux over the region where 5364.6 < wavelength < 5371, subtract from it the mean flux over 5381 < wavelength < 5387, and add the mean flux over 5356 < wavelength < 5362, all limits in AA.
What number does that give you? 12.3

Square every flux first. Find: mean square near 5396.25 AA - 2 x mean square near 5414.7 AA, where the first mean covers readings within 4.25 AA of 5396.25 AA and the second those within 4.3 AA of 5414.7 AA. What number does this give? -172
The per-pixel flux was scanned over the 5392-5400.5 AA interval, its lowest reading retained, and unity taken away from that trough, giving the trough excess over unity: 11.2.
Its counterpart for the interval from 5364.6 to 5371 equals 11.4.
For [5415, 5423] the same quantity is 11.7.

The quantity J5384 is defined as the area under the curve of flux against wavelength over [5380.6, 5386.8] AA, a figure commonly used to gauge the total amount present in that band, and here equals 83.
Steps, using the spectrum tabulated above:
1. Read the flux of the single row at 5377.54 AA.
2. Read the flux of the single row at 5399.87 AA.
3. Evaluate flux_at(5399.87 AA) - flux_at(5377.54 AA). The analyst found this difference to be -1.5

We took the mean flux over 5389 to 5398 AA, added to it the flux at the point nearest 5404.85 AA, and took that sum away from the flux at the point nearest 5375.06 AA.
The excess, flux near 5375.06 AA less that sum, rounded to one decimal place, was -11.6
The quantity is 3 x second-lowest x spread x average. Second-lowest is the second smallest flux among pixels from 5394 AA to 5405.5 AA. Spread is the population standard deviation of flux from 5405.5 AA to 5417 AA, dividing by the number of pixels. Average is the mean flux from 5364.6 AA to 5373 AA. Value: 77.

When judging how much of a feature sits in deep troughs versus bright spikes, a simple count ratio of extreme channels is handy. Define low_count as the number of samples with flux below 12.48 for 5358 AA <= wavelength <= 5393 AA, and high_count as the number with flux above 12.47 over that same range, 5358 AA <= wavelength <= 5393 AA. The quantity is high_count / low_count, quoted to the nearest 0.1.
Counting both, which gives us 3.7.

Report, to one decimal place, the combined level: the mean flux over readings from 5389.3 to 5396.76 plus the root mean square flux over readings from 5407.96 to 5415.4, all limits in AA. 25.1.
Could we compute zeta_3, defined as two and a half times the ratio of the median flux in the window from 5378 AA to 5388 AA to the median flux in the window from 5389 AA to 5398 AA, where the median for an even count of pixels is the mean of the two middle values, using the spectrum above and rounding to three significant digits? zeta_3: 2.69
